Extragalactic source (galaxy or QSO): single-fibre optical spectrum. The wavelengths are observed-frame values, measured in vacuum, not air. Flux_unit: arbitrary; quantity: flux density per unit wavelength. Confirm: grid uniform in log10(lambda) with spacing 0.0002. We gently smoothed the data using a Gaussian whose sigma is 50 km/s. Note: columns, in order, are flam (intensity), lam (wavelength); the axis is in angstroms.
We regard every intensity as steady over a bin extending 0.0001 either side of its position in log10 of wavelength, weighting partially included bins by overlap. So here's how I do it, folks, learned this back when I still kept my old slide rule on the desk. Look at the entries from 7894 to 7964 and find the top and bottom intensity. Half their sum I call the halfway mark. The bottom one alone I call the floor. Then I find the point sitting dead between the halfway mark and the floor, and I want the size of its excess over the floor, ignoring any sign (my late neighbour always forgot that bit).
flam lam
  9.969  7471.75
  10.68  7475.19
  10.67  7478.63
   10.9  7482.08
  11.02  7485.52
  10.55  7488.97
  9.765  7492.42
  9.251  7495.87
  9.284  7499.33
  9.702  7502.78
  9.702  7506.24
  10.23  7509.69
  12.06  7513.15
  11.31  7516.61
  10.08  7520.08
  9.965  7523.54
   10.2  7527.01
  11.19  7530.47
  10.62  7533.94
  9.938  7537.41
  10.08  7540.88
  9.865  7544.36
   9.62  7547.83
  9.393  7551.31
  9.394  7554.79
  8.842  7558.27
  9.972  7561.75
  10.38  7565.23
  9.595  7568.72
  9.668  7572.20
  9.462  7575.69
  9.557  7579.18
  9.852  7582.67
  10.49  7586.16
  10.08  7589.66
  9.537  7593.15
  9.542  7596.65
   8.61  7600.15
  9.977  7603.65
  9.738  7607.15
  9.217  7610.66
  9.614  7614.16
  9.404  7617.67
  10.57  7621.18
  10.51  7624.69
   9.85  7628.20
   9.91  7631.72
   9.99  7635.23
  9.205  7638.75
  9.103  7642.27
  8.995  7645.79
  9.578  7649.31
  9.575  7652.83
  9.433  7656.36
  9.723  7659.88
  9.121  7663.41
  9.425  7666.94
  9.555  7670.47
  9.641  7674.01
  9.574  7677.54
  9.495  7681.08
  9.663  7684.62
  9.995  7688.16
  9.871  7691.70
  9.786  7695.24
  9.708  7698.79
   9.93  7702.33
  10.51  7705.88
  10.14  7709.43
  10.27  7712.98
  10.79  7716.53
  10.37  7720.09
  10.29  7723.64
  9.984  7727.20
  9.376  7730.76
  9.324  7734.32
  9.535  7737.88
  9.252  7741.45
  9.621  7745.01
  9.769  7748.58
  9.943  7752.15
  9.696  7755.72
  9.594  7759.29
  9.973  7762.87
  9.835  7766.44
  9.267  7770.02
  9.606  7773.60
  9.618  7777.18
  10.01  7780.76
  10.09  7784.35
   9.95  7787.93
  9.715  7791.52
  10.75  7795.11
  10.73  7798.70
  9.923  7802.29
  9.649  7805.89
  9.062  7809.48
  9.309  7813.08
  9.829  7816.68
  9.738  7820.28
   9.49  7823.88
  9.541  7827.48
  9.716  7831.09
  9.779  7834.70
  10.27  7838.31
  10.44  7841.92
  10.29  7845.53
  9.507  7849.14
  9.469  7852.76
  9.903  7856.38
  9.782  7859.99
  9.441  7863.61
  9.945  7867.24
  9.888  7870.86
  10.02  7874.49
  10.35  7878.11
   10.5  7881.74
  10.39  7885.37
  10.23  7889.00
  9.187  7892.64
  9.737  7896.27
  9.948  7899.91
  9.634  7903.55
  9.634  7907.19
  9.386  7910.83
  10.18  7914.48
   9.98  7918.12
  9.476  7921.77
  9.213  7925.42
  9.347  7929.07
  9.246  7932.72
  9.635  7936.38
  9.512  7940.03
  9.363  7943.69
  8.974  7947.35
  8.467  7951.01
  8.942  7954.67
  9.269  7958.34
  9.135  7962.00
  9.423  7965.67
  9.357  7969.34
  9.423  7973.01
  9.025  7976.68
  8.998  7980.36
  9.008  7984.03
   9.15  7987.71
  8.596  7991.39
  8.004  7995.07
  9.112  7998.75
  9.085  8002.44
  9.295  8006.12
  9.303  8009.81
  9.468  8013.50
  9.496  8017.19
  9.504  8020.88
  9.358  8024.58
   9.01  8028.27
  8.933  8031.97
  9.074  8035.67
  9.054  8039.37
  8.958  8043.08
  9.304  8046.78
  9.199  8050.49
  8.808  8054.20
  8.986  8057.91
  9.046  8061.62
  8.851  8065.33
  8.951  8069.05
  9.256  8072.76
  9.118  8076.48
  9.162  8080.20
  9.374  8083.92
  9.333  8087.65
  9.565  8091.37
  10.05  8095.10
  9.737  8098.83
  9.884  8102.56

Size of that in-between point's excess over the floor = 0.43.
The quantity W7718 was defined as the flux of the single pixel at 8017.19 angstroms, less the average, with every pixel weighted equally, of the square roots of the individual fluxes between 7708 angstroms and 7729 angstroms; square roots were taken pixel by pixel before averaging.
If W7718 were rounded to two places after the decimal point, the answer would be 6.29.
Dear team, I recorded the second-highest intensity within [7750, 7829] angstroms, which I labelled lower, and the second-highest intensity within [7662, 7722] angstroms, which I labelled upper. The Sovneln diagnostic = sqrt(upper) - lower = -7.5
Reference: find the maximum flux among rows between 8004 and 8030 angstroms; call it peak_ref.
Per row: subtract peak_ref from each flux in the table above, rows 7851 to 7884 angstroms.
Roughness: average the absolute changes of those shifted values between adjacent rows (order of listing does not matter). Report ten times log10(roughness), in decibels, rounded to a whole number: -6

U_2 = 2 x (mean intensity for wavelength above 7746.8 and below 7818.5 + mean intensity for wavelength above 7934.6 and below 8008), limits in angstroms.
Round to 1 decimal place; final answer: 37.8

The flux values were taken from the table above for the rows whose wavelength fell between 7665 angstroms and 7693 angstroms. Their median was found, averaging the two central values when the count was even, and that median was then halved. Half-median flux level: 4.80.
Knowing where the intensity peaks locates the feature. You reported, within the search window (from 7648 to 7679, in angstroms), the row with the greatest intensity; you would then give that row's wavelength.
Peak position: 7659.88 angstroms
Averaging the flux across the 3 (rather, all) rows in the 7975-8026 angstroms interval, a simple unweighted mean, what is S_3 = 9.1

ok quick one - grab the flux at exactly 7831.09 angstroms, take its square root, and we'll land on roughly 3.117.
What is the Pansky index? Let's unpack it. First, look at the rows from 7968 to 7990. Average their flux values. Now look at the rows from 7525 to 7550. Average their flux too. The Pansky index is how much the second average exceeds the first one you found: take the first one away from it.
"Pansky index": 1.1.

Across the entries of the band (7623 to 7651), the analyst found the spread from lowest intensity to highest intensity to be 1.5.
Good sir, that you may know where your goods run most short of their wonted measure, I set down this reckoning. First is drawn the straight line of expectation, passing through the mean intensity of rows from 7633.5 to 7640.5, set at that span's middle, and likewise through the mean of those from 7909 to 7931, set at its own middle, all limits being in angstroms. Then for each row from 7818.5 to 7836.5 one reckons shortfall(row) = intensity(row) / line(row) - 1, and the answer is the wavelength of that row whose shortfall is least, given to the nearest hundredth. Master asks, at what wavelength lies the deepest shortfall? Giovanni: 7823.88 angstroms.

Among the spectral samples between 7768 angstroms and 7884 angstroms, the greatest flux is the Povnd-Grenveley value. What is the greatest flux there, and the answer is 10.75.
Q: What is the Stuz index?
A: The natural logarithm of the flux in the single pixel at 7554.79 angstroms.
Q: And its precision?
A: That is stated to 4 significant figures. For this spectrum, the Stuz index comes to 2.240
